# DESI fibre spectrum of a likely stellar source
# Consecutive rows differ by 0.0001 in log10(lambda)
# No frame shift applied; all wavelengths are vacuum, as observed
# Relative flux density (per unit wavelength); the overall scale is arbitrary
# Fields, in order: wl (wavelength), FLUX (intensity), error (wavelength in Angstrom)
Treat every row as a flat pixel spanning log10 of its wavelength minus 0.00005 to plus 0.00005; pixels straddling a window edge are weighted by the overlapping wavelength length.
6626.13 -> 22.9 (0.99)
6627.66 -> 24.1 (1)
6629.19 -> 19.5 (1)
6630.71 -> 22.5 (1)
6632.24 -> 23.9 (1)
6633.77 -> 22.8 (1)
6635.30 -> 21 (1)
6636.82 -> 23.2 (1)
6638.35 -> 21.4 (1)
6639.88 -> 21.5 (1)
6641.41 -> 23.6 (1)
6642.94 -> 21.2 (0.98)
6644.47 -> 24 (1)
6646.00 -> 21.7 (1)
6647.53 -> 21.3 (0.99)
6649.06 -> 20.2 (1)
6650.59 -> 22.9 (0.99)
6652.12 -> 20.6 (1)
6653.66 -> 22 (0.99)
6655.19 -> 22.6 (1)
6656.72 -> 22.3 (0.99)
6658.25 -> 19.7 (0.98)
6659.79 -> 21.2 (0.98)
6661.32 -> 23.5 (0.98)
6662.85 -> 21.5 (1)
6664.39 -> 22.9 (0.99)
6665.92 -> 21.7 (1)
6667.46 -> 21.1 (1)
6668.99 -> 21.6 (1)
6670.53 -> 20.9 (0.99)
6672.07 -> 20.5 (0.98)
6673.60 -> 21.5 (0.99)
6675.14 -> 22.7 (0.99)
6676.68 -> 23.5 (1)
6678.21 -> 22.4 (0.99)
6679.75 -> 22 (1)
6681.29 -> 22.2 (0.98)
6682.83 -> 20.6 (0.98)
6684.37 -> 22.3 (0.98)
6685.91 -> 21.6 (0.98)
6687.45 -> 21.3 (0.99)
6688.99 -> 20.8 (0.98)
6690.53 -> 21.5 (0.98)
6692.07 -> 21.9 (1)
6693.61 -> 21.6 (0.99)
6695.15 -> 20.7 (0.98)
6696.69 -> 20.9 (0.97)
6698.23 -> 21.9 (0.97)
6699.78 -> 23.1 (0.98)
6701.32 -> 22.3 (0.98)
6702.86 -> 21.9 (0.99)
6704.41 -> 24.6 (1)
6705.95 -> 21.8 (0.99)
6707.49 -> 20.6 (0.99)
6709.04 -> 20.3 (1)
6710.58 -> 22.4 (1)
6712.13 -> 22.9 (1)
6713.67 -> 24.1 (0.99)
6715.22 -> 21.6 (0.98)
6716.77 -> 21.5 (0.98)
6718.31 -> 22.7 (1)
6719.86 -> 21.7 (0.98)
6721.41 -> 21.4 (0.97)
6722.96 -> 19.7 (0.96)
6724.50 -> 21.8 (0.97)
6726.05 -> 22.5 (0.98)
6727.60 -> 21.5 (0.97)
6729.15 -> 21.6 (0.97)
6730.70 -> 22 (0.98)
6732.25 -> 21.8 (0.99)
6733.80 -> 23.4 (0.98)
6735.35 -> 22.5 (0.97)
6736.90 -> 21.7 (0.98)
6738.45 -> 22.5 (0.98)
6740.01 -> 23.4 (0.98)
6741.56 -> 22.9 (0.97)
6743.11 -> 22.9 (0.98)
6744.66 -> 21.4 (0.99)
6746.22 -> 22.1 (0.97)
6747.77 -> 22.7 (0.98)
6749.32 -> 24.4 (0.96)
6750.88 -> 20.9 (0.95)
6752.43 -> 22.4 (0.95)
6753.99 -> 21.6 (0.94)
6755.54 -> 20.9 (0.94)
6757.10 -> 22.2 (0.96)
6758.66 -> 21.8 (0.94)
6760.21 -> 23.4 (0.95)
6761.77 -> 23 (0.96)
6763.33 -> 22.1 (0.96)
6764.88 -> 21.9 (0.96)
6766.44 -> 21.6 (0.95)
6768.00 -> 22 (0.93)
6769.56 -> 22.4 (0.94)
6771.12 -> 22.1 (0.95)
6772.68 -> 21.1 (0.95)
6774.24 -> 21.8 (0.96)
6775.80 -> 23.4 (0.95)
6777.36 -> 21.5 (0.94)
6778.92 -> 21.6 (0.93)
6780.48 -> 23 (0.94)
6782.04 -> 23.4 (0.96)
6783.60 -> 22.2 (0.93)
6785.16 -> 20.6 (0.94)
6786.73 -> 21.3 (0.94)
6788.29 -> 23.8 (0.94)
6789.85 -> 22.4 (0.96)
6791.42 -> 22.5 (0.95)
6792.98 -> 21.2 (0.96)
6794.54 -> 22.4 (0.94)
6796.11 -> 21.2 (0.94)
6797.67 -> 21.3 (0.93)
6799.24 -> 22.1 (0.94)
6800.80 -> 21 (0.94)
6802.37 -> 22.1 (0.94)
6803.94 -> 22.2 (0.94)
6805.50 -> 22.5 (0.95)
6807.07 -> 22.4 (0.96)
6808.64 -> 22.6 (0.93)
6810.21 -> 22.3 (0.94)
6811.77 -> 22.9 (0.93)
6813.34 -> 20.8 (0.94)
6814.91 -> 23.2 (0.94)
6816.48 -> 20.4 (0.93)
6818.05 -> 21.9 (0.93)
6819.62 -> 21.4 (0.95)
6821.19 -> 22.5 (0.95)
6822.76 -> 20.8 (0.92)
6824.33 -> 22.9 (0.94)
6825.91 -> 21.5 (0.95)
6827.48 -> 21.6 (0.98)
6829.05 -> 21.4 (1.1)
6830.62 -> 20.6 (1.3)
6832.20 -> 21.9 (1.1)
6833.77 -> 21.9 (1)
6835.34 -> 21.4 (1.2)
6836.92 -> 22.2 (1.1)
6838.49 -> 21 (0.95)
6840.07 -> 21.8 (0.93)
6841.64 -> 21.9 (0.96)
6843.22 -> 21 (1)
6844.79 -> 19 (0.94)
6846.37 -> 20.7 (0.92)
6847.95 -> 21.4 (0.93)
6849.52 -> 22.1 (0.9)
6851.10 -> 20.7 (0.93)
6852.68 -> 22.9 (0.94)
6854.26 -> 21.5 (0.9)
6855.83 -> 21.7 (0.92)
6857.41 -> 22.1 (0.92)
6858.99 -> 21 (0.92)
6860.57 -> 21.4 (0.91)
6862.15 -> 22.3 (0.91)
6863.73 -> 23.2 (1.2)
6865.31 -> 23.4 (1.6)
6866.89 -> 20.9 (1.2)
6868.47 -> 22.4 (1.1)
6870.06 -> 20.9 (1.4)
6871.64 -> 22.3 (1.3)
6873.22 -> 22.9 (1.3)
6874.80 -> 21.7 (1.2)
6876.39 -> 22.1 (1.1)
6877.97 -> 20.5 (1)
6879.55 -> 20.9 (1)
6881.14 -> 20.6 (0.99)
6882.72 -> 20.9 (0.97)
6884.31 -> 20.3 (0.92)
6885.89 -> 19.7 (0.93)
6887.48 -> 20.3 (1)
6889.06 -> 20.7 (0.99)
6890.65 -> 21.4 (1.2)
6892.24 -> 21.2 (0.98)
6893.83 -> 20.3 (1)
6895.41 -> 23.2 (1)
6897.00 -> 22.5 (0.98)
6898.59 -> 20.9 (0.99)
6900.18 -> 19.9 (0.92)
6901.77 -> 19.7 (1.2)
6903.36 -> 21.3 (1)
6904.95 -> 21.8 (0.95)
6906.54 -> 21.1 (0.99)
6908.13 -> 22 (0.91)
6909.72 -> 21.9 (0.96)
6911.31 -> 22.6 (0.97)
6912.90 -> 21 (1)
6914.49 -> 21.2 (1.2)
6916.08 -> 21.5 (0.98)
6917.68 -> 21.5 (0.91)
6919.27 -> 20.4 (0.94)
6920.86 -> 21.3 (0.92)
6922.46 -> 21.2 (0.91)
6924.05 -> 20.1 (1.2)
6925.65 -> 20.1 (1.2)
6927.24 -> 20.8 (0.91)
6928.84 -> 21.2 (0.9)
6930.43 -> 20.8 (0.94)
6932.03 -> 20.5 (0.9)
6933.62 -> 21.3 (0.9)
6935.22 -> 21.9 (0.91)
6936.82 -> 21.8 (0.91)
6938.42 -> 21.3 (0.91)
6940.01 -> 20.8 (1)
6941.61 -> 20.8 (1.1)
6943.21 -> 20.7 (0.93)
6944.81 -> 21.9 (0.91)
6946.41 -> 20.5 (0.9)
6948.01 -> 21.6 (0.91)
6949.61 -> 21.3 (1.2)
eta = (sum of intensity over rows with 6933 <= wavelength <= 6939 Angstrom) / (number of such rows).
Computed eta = 21.6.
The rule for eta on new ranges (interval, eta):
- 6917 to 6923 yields 21.1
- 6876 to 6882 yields 21.0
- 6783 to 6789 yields 22.0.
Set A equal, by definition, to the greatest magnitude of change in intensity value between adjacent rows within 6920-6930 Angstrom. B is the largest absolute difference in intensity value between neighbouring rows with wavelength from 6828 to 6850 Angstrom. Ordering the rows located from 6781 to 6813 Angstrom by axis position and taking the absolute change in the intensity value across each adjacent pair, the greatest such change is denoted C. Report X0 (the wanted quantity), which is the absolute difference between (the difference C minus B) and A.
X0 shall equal 0.6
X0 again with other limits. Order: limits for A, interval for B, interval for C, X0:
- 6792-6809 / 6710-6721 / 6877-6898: 0.8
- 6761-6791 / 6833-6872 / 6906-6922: 3.4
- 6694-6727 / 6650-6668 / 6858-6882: 2.9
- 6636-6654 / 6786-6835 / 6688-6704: 4.4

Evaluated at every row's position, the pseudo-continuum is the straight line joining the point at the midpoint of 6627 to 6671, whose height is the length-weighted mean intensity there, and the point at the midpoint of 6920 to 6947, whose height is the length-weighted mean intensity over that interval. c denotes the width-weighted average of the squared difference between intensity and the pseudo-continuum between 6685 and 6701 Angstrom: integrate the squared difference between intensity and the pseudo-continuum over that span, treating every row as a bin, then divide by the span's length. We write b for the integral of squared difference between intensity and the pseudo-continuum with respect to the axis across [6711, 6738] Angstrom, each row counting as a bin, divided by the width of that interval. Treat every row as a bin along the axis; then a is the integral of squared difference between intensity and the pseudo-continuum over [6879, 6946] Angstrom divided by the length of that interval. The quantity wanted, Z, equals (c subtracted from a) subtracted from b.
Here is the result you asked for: 0.9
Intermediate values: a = 0.6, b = 0.97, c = 0.51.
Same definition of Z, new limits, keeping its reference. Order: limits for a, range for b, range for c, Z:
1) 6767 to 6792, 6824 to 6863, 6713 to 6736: 0.4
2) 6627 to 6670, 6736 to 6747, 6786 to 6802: 0.4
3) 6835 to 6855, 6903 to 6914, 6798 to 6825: 0.8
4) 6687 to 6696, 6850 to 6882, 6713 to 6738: 1.5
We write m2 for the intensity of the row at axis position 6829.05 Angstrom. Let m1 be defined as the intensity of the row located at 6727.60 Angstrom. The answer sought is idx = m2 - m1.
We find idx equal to 0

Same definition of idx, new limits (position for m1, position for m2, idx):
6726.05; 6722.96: -3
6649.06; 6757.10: 2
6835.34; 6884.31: -1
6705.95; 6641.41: 2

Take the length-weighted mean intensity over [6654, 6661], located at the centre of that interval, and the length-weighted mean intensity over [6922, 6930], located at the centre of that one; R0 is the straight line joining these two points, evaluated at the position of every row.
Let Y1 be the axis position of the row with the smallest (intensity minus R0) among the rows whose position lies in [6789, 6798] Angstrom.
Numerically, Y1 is 6792.98 Angstrom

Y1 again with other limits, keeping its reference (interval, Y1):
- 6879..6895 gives 6885.89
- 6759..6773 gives 6772.68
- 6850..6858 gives 6851.10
